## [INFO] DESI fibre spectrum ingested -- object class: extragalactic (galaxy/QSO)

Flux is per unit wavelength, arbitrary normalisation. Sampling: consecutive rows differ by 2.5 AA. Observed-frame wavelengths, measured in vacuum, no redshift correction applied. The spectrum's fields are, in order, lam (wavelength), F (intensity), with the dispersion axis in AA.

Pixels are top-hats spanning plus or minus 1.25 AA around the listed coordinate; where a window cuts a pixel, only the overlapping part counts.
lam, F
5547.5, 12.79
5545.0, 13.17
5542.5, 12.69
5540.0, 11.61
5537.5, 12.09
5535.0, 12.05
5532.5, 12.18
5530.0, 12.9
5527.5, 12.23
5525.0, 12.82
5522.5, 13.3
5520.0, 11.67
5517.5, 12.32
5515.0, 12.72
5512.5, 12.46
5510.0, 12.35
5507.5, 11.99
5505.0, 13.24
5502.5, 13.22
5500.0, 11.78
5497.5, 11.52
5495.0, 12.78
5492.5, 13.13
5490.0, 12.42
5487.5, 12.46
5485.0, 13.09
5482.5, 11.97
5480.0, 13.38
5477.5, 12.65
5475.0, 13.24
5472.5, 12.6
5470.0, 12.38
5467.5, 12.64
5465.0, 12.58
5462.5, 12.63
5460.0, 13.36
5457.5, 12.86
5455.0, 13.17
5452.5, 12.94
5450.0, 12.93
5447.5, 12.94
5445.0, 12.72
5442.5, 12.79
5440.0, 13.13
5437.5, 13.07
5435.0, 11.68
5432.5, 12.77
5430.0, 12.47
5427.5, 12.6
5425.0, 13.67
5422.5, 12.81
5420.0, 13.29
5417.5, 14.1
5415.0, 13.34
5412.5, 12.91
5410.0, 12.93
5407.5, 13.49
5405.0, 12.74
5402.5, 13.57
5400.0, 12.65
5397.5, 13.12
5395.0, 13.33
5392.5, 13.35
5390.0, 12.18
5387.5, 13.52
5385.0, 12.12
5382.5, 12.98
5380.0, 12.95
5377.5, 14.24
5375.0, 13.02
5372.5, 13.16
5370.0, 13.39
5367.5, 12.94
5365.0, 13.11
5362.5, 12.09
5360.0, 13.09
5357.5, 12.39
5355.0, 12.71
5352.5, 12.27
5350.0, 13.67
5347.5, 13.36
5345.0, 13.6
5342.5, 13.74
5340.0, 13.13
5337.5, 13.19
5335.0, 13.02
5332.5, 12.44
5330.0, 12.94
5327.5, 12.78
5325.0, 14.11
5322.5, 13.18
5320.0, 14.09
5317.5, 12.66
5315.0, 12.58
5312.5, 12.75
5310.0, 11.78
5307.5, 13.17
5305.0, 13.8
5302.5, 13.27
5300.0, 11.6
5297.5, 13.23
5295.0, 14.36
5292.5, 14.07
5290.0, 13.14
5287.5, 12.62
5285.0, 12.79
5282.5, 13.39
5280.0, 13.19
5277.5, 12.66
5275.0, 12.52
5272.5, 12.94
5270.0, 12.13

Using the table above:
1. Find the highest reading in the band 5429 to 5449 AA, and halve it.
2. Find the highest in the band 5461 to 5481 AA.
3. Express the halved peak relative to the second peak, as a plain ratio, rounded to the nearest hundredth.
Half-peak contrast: 0.49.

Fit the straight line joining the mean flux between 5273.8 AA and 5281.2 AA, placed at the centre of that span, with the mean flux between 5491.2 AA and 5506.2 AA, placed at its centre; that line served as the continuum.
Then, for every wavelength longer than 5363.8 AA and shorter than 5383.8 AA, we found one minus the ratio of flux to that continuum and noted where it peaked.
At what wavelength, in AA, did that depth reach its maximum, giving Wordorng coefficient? 5367.5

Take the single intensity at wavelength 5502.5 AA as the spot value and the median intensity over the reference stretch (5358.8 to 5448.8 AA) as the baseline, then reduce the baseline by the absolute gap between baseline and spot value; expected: 12.78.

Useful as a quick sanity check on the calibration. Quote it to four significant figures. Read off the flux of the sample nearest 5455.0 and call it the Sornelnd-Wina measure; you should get 13.17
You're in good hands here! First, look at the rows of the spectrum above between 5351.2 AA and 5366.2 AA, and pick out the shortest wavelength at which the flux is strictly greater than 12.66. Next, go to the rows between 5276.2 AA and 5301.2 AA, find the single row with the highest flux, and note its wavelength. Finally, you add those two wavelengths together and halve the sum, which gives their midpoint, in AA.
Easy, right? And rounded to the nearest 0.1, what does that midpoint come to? 5325.0 AA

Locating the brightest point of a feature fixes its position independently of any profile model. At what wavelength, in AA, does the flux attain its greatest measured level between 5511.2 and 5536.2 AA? 5522.5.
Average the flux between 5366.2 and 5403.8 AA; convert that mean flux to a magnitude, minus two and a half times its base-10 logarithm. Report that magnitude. -2.79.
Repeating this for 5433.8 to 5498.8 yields -2.76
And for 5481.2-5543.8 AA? -2.74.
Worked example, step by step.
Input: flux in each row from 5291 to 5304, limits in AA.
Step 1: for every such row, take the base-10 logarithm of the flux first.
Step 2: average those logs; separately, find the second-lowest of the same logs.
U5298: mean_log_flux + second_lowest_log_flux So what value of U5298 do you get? 2.24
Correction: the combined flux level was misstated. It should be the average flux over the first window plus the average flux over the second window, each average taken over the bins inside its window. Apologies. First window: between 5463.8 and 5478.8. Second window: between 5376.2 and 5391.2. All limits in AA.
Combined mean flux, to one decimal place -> 25.7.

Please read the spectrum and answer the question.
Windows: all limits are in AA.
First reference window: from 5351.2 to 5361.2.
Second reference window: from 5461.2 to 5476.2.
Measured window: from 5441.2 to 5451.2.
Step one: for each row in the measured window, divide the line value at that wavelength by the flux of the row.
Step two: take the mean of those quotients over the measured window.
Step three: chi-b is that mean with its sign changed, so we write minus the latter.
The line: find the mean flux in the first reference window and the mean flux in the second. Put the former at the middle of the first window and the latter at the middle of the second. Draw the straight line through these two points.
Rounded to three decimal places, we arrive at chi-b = -0.986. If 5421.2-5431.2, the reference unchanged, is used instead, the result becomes -0.983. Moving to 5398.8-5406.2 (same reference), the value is -0.974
